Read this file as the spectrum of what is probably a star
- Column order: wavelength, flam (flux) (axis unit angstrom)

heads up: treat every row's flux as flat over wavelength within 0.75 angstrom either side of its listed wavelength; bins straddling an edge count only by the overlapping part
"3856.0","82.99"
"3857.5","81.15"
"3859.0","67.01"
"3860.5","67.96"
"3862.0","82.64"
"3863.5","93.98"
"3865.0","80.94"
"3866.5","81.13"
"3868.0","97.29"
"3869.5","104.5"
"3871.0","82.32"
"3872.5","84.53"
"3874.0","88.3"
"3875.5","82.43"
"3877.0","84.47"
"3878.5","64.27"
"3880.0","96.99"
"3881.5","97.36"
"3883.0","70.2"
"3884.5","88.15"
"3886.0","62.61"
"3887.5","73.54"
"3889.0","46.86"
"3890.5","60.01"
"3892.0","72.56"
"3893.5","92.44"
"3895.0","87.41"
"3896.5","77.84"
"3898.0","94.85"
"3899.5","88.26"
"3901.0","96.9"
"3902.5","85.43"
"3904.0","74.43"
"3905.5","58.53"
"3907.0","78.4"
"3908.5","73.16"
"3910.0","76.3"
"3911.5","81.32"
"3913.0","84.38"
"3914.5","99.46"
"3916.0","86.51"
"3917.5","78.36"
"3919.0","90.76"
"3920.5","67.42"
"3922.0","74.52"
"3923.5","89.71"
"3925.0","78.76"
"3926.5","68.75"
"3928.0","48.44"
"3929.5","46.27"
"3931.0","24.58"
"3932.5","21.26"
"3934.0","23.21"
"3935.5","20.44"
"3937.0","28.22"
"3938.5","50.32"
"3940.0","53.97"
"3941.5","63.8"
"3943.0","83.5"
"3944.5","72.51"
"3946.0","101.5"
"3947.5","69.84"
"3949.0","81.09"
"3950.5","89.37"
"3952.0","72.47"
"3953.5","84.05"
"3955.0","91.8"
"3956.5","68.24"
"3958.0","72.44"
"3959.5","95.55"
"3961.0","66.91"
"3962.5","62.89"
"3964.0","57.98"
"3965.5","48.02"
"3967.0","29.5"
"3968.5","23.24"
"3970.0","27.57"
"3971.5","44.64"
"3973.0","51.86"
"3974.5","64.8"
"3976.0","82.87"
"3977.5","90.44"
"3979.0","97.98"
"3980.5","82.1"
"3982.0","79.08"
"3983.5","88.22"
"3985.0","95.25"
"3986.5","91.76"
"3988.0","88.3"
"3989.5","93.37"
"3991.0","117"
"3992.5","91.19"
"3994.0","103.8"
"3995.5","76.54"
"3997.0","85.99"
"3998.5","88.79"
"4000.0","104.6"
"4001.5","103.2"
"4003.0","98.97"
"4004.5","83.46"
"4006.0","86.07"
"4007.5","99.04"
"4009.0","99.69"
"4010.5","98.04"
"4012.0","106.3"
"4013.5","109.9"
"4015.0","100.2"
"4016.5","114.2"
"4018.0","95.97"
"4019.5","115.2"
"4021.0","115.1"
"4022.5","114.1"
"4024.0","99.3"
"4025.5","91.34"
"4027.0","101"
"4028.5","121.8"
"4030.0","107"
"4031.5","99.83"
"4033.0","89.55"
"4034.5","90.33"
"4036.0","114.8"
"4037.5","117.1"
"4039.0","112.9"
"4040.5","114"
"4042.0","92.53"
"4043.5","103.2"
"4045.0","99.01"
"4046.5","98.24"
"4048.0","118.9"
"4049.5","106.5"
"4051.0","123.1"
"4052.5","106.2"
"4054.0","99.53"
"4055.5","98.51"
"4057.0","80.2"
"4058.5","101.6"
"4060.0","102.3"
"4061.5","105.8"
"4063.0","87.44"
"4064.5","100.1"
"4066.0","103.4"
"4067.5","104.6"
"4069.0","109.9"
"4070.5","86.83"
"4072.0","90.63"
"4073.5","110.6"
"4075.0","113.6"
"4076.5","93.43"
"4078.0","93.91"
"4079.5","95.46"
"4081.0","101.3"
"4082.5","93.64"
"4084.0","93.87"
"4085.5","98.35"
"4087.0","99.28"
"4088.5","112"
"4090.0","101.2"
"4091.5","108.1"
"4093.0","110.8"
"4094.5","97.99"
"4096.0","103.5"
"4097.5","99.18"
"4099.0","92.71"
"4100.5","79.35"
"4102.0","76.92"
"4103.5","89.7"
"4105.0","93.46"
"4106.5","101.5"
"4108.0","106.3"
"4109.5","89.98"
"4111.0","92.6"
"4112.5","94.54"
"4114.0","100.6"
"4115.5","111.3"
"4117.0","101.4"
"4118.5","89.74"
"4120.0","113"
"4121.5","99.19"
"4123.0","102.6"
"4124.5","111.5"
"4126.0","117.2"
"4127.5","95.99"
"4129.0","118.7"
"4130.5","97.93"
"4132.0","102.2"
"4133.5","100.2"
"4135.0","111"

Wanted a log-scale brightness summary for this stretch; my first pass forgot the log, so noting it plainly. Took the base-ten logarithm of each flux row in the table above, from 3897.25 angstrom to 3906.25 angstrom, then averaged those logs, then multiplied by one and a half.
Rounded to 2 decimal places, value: 2.87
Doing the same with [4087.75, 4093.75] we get 3.05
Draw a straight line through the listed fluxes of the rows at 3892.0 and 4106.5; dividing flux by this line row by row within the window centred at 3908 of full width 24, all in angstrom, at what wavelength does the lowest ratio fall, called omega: 3905.5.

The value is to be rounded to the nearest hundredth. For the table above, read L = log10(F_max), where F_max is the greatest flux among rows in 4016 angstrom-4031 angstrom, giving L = 2.09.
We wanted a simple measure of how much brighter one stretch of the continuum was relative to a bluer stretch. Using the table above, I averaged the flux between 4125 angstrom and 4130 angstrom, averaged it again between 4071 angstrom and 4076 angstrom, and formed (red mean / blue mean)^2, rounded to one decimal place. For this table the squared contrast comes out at 1.1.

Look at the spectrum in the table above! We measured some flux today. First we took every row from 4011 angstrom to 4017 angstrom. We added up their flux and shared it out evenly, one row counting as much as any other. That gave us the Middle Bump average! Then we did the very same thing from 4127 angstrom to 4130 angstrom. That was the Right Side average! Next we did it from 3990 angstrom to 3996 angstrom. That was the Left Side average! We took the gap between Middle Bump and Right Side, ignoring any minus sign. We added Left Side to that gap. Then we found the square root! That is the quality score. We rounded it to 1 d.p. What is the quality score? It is 9.9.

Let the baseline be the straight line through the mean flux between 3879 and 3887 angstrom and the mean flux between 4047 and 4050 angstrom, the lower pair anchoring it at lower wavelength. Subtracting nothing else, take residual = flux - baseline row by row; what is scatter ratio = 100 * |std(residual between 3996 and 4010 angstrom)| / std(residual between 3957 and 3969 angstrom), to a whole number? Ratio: 34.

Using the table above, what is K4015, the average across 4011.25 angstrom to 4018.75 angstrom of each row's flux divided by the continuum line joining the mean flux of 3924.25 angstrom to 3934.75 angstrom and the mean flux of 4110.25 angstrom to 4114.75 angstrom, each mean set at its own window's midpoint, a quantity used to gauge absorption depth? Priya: 1.5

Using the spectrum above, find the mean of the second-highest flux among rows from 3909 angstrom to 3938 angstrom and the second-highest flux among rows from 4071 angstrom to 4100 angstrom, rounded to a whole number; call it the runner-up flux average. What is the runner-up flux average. 101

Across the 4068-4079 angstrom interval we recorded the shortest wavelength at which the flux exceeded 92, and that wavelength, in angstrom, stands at 4069.0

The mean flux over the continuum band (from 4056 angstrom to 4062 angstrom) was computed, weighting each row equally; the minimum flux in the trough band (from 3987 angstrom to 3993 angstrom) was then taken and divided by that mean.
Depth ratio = 0.91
